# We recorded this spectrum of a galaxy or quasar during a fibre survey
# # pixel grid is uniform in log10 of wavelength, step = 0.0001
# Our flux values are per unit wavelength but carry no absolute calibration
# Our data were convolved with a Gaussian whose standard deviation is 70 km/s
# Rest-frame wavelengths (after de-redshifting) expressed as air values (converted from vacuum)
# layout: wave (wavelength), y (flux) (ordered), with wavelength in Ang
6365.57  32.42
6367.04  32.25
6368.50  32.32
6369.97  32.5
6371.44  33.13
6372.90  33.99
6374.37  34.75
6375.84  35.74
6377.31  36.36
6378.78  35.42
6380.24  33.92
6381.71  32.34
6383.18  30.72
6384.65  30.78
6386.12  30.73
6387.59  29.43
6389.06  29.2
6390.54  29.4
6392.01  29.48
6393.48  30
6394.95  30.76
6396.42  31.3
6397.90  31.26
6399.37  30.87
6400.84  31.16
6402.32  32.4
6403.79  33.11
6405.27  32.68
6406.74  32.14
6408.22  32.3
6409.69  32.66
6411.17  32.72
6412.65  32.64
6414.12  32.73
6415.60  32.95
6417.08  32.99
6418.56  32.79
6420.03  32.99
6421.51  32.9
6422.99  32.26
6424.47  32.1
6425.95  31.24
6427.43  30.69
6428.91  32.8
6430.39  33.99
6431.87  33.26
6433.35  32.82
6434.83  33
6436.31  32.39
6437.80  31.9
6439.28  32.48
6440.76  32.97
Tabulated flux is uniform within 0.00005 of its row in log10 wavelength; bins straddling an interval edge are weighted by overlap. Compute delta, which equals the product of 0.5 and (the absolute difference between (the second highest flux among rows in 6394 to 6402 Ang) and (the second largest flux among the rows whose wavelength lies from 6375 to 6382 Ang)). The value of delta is 2.24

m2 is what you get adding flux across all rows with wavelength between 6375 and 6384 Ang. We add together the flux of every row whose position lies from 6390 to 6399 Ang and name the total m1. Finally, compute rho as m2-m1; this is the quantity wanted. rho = 22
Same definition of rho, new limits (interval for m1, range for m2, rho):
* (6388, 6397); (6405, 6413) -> 15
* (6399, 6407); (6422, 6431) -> 1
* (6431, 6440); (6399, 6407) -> -3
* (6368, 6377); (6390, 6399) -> -20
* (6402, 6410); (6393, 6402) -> -10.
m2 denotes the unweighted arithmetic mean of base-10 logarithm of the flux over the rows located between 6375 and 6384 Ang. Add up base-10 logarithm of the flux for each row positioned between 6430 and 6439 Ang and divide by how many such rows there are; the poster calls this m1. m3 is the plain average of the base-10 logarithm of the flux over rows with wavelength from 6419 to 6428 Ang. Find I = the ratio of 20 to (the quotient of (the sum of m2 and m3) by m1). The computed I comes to 9.99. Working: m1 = 1.52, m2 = 1.53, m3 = 1.51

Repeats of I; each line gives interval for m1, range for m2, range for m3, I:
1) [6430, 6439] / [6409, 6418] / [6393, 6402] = 10.10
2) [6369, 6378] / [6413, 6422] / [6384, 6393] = 10.27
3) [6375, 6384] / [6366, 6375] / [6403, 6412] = 10.10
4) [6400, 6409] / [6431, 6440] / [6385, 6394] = 10.11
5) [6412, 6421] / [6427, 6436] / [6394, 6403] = 10.07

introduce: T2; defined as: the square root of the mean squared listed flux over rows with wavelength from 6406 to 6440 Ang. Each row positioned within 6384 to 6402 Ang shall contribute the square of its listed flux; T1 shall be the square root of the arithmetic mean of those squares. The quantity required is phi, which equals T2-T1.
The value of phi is 2.19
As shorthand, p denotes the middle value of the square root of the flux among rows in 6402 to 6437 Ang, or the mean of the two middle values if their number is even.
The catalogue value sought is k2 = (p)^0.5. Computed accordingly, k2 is 2.39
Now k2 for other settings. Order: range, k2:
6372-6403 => 2.36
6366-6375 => 2.39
